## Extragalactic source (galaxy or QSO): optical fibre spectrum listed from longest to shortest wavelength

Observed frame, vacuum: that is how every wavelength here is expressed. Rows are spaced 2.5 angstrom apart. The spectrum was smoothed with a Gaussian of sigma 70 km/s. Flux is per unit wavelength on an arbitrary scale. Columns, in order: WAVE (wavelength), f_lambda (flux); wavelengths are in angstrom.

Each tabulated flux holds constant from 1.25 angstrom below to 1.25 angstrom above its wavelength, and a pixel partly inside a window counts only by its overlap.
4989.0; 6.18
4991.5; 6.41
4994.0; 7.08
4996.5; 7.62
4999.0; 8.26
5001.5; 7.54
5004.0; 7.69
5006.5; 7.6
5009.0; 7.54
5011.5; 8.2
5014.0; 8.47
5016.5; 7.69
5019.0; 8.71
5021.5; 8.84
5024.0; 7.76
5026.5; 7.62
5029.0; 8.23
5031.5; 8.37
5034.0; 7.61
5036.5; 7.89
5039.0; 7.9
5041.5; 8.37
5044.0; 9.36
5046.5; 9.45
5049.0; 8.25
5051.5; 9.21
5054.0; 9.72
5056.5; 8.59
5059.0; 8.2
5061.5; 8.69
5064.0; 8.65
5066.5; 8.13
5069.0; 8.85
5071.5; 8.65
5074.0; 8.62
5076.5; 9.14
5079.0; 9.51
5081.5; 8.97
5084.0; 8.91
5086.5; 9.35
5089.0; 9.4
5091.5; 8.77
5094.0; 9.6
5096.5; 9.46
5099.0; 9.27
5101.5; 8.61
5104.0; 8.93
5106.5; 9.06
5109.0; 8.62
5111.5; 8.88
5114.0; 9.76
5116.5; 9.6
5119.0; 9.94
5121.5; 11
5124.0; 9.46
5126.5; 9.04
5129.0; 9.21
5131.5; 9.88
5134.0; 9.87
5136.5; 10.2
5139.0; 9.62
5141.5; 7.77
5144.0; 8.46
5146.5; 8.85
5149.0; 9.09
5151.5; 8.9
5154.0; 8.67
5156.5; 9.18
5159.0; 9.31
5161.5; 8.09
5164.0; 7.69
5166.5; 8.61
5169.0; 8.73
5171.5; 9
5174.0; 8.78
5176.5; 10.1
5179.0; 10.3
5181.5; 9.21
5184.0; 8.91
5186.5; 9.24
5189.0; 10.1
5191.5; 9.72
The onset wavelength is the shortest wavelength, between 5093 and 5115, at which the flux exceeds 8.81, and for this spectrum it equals 5094.0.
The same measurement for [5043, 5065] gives 5044.0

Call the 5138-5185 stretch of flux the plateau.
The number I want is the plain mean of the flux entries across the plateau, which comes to 8.9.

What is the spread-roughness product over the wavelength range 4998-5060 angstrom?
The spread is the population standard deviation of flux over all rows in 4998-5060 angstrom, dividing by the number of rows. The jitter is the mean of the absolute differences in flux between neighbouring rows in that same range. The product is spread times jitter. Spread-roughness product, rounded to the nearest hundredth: 0.33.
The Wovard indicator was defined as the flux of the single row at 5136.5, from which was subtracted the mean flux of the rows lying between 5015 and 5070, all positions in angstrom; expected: 1.74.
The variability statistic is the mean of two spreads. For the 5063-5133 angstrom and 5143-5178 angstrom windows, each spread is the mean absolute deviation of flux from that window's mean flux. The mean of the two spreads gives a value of 0.41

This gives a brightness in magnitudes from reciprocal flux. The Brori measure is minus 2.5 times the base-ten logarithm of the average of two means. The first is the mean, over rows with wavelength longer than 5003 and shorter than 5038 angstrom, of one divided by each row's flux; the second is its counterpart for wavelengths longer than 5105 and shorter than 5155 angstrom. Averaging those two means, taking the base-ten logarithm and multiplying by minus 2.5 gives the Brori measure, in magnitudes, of 2.333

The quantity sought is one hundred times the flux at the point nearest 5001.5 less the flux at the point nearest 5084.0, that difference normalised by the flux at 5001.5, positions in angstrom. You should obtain -18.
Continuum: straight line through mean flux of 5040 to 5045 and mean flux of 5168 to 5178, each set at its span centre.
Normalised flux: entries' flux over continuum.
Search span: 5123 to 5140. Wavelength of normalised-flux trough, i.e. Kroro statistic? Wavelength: 5126.5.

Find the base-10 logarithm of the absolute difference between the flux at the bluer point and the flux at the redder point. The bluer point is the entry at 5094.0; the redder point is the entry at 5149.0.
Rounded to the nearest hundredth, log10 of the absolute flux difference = -0.29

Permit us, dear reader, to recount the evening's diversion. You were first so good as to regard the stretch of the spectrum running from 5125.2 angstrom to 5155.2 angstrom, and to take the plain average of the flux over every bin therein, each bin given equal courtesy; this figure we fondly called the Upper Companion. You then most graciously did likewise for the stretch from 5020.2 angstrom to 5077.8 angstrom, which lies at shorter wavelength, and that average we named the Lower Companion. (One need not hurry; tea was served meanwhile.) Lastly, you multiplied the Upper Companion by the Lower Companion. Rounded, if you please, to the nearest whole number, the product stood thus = 78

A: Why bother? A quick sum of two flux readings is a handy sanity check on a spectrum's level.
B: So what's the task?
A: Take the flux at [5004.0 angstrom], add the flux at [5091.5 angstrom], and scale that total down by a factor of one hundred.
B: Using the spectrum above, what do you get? 0.165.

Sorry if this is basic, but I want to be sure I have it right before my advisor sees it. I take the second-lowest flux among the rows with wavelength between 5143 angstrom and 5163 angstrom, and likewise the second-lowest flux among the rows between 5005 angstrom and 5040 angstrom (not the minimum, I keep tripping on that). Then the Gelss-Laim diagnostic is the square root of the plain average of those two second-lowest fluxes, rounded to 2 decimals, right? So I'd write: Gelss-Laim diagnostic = 2.83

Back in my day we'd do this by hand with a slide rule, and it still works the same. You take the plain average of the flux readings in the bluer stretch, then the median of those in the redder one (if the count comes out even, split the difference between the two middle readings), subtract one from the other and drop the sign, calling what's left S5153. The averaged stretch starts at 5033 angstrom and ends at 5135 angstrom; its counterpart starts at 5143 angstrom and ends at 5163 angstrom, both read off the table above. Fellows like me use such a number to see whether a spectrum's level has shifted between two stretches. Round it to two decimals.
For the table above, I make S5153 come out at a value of 0.16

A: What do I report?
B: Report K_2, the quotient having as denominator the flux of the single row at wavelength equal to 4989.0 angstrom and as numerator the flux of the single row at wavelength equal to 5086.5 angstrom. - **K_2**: 1.51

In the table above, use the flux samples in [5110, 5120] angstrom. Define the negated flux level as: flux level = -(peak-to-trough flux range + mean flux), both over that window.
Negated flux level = -10.6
